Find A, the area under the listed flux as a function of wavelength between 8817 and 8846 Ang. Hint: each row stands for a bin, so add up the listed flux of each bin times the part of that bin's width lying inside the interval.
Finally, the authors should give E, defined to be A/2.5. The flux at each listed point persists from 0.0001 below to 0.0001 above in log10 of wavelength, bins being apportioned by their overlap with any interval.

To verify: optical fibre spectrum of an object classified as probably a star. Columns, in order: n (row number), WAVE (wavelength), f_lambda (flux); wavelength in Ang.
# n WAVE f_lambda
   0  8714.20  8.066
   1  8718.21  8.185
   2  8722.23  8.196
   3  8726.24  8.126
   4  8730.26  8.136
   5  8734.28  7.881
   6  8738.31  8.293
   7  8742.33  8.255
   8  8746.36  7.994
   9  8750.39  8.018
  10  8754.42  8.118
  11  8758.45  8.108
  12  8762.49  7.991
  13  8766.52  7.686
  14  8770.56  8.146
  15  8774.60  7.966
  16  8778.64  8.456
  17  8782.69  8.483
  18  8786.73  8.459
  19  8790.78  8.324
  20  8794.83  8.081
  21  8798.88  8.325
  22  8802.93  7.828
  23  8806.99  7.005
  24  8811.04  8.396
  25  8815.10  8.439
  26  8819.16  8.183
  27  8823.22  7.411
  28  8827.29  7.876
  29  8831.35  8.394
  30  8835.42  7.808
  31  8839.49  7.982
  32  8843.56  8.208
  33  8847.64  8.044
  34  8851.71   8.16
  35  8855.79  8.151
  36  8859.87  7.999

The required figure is 93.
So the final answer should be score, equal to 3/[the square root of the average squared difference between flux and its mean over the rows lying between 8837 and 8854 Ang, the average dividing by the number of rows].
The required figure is 33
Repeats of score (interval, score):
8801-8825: 6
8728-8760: 24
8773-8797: 15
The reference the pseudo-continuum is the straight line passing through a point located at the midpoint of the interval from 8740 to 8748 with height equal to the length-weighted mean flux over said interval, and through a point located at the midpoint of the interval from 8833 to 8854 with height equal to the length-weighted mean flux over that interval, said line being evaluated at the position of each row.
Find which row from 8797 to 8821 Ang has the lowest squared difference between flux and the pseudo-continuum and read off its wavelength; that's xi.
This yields 8819.16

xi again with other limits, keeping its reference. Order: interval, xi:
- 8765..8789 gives 8770.56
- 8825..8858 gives 8847.64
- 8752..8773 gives 8754.42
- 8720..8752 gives 8730.26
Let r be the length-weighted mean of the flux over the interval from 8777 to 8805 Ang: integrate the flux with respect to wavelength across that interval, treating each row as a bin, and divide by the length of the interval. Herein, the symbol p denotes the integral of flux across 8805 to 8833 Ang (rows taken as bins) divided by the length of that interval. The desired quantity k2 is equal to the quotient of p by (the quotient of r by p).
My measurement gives 7.65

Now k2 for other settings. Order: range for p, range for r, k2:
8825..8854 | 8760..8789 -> 7.95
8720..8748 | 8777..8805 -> 7.98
